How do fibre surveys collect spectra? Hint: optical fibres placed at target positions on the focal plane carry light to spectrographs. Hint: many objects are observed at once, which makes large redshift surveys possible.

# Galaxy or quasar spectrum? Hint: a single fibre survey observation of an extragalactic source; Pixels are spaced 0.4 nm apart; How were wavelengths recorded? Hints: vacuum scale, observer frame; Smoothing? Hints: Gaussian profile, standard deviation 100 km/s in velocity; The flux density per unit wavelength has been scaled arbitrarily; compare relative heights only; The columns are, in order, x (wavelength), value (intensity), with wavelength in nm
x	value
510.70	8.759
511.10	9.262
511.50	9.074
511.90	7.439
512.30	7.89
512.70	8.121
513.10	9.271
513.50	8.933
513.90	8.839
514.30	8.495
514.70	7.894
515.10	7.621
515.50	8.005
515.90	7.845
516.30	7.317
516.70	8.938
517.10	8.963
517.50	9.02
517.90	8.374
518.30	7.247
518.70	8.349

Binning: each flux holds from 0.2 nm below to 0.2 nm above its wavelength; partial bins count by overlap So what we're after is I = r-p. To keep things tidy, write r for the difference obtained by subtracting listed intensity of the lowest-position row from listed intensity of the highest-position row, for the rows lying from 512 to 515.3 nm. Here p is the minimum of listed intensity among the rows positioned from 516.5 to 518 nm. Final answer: -8.6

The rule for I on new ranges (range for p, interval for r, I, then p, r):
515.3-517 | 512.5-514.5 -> -6.9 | 7.317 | 0.4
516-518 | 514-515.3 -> -8.2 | 7.317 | -0.9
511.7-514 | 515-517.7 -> -6.0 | 7.439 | 1.4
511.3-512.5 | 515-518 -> -6.7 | 7.439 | 0.8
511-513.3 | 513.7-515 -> -8.4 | 7.439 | -0.9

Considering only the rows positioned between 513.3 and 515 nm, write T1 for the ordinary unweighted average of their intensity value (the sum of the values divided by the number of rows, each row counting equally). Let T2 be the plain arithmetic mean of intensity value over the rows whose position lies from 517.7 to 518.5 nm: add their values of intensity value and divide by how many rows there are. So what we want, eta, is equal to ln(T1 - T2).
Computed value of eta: -0.32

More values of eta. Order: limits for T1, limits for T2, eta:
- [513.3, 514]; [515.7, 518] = -0.74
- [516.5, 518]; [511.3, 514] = -1.16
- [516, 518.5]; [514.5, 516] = -0.76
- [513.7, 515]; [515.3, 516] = -0.72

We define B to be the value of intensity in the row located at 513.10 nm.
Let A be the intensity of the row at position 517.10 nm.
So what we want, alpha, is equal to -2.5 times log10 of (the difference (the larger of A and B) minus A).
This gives 1.3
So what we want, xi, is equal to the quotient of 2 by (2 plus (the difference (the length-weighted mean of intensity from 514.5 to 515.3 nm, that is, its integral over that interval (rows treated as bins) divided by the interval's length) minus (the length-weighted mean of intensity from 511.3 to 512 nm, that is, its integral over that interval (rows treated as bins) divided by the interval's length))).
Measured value 1.44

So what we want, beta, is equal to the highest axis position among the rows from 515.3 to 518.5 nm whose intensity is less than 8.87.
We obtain 518.30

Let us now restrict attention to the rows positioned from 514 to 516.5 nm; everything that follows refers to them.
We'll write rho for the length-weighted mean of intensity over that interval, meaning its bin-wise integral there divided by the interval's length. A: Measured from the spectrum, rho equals 7.9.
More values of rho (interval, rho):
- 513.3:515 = 8.5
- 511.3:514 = 8.5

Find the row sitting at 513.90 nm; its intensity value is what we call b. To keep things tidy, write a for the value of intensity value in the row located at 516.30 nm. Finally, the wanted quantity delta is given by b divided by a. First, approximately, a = 7.317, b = 8.839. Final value 1.21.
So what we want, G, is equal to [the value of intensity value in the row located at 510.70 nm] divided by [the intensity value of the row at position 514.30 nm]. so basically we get 1.03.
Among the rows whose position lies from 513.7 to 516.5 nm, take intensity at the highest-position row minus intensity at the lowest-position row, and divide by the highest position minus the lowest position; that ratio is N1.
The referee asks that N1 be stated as -0.6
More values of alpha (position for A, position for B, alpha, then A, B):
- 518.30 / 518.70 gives -0.1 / 7.247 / 8.349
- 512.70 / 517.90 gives 1.5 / 8.121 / 8.374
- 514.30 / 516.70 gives 0.9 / 8.495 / 8.938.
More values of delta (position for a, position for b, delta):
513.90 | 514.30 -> 0.96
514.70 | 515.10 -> 0.97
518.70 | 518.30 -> 0.87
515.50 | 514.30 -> 1.06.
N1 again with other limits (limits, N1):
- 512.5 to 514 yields 0.6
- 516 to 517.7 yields 1.4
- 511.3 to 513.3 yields 0.1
